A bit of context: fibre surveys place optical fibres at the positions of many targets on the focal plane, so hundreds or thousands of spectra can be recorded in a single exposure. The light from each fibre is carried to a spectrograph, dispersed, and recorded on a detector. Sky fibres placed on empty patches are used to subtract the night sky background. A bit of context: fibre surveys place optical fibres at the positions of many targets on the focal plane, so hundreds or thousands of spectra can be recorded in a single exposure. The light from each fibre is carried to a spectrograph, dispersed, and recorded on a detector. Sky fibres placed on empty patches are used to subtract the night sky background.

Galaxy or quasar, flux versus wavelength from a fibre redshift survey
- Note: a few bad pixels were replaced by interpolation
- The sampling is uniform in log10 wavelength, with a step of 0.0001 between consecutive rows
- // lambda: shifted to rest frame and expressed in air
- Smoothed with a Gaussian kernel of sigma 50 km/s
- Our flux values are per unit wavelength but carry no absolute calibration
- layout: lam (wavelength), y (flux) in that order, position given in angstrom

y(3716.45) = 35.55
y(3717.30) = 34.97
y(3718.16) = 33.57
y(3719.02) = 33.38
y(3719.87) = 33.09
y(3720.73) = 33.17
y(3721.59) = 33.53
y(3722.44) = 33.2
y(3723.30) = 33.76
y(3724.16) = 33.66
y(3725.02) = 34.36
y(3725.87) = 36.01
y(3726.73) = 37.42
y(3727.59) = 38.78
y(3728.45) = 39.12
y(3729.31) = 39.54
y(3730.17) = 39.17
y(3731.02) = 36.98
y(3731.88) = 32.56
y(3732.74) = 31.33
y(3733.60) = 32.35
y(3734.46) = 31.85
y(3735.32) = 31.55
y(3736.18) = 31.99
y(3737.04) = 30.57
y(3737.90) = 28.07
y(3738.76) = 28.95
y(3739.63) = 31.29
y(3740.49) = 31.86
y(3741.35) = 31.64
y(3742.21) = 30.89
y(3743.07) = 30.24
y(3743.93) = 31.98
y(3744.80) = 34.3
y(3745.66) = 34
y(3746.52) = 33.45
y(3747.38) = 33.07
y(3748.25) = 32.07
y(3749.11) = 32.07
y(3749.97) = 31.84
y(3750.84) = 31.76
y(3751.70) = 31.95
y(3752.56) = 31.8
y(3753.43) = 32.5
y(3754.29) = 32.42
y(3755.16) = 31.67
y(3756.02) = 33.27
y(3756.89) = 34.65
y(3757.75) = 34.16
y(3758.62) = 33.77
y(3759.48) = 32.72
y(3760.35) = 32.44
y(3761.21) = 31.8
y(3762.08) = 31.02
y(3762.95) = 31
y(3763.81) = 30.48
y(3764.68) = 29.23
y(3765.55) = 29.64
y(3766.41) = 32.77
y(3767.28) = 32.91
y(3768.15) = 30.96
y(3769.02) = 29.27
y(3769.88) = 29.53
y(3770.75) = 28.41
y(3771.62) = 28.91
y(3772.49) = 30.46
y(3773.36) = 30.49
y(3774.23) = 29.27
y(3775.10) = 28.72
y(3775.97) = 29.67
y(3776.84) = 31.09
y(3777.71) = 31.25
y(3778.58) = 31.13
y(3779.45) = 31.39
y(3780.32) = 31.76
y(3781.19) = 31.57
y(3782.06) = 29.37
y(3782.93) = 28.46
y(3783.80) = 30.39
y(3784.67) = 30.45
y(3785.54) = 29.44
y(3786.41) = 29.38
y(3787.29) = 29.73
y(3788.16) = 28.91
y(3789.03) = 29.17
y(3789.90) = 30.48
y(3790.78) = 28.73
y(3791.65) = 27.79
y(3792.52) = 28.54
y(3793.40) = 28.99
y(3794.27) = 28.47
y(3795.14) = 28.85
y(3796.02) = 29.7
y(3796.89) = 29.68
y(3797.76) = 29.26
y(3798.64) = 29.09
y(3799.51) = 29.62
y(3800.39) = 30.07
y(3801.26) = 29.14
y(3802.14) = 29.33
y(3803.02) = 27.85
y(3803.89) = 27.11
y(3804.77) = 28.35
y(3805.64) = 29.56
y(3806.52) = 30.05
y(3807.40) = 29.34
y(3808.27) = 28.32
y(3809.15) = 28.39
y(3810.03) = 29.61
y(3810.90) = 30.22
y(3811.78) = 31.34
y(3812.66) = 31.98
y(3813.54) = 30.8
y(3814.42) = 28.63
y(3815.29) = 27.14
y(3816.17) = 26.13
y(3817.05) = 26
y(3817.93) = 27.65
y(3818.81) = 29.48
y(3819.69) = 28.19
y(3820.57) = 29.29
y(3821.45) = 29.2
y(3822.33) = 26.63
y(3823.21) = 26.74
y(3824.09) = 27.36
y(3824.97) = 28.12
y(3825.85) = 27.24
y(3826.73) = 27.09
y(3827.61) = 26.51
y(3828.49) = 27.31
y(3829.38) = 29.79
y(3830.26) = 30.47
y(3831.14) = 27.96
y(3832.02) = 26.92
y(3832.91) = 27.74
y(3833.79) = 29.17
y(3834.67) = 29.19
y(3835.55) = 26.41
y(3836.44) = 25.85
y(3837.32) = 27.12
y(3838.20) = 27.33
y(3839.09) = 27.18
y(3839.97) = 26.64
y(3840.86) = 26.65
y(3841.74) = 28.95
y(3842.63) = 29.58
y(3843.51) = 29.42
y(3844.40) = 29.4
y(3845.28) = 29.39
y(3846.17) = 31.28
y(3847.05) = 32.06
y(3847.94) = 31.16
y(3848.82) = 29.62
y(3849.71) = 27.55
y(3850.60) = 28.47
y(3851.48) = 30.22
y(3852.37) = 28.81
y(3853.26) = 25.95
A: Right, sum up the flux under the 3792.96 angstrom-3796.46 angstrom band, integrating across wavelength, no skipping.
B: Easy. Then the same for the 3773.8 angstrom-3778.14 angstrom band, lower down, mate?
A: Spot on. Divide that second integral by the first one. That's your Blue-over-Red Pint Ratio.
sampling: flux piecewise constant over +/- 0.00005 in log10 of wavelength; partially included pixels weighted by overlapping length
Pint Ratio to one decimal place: 1.3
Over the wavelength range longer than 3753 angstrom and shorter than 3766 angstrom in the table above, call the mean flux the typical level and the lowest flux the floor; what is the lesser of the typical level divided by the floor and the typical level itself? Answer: 1.10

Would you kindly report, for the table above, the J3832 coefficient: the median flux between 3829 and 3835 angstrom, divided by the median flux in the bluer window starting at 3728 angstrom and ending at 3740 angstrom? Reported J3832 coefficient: 0.914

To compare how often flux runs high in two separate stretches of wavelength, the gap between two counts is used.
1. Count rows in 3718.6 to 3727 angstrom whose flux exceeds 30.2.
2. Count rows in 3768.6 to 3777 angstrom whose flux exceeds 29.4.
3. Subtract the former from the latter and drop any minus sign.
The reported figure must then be 5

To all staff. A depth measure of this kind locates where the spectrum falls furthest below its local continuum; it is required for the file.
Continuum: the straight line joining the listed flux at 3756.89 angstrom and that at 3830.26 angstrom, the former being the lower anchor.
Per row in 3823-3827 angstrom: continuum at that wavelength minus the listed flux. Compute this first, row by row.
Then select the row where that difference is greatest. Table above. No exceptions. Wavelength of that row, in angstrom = 3823.21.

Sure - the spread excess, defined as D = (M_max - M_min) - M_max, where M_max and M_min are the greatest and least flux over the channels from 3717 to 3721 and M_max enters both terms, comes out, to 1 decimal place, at -33.1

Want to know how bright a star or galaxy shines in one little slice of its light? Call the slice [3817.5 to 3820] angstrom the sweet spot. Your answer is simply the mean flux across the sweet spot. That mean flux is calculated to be 28.4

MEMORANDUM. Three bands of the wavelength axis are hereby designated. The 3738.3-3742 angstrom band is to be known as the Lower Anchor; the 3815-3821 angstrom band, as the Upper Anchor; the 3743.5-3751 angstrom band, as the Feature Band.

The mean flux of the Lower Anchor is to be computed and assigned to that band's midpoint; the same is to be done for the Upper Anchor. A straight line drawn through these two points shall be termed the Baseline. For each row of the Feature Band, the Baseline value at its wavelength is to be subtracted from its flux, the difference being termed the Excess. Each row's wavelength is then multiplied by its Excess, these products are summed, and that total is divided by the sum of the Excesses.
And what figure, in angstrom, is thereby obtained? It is 3746.9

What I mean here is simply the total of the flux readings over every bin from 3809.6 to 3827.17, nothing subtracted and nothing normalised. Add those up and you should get 569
